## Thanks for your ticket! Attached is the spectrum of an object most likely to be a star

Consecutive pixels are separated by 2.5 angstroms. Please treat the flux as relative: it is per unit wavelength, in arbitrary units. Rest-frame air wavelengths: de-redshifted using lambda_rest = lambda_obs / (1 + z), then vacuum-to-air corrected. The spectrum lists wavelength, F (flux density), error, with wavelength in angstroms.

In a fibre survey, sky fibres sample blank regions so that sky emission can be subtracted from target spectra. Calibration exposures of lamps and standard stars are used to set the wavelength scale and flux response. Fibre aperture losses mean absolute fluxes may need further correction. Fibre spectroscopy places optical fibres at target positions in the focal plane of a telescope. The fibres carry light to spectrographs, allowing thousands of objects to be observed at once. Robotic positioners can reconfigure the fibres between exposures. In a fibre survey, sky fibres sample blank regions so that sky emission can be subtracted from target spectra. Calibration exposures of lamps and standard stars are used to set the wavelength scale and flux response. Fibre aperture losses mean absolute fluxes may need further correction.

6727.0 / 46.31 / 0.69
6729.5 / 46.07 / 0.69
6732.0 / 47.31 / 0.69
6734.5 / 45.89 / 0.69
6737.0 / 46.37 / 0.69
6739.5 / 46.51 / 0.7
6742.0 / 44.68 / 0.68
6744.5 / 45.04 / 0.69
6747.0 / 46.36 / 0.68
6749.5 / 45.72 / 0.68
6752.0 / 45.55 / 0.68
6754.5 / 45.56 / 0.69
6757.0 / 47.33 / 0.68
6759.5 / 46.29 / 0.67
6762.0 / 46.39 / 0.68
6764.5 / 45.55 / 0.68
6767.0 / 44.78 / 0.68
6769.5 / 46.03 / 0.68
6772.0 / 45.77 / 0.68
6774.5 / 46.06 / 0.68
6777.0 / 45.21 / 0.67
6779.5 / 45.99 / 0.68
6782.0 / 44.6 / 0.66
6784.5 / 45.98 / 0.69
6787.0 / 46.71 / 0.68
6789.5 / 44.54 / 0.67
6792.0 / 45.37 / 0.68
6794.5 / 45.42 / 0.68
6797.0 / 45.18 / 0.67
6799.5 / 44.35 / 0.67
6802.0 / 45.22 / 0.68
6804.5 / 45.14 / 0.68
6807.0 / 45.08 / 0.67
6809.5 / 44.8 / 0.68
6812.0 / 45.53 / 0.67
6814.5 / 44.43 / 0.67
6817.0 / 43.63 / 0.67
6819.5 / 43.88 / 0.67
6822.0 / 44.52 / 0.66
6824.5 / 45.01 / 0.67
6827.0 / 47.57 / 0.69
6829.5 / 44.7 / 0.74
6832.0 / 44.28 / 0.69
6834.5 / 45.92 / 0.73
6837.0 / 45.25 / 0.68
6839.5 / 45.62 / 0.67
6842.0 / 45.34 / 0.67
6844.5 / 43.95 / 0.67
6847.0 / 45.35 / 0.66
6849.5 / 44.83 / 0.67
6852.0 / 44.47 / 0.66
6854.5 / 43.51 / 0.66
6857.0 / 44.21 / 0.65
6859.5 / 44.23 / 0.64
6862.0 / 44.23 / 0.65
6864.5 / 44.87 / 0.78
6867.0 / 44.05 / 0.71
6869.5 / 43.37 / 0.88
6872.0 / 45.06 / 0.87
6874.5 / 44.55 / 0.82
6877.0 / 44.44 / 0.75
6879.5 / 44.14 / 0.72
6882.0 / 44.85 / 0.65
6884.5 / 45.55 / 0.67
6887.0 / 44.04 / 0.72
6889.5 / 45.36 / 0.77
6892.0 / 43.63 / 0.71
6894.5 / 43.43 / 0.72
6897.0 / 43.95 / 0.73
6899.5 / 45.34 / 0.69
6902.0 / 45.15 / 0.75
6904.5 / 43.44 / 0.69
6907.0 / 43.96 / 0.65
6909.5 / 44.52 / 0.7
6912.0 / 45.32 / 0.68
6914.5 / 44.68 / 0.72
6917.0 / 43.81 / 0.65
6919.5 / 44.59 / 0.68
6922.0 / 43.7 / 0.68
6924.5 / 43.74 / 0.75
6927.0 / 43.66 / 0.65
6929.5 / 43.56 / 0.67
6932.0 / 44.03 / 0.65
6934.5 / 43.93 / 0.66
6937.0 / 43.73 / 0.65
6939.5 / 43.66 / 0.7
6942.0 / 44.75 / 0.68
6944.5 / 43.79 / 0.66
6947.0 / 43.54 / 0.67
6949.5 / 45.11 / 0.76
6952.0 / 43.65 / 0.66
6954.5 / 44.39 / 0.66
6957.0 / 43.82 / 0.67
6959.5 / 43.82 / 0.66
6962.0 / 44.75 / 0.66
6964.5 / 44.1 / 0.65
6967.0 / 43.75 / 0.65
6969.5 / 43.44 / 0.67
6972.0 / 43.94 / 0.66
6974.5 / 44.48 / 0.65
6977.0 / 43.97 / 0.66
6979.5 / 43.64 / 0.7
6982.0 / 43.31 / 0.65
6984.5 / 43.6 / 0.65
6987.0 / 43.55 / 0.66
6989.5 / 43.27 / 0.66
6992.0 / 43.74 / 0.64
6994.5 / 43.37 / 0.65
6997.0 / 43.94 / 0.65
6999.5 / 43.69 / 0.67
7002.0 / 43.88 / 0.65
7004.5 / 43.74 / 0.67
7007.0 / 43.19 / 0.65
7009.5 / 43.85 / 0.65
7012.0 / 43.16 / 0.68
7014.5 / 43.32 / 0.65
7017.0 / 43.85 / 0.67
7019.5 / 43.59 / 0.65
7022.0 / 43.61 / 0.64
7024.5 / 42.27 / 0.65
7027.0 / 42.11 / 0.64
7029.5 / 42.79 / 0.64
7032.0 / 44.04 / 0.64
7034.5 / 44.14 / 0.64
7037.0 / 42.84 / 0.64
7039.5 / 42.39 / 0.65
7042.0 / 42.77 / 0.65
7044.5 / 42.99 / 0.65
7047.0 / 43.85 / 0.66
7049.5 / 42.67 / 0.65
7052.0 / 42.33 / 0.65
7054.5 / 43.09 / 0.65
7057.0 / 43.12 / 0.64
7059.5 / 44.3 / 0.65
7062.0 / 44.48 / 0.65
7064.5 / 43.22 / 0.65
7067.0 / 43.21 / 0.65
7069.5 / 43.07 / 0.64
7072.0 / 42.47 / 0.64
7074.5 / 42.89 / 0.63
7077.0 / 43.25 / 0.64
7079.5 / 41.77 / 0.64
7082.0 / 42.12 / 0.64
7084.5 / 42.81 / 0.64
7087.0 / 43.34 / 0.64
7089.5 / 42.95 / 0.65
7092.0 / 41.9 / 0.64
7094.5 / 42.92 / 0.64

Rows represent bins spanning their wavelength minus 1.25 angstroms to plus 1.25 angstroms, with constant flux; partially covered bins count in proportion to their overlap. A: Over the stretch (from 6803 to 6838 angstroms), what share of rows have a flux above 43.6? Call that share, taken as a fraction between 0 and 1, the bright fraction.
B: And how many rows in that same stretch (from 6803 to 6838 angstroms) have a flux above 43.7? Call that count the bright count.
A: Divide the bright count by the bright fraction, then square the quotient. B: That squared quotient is 169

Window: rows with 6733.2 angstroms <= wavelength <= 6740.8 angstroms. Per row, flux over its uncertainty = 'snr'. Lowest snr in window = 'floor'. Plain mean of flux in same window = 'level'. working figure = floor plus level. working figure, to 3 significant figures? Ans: 113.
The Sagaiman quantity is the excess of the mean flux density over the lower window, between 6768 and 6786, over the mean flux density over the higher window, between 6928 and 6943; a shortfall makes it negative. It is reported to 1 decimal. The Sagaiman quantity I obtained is 1.7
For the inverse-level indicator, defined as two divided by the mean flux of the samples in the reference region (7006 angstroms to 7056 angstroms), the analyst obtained 0.0464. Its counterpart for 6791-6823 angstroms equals 0.0446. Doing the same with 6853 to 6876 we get 0.0452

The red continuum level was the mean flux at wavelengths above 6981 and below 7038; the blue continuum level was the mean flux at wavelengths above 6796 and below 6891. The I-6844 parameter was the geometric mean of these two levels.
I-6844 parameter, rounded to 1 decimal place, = 44.1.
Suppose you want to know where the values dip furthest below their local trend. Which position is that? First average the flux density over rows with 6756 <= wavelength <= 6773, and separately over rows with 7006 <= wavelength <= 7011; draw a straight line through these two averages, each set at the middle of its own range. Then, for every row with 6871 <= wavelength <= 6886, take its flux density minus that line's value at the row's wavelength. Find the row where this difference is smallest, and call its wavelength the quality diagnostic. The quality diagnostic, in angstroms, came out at 6879.5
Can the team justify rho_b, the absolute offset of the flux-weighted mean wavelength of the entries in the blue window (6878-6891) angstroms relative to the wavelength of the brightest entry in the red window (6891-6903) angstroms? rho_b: 15.0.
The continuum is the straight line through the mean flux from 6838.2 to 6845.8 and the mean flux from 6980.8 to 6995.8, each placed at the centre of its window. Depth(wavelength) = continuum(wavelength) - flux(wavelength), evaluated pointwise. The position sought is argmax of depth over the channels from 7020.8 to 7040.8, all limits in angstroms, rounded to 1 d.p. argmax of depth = 7027.0 angstroms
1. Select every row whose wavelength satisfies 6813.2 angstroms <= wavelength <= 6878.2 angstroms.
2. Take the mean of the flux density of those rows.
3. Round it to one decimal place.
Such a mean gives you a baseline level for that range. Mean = 44.7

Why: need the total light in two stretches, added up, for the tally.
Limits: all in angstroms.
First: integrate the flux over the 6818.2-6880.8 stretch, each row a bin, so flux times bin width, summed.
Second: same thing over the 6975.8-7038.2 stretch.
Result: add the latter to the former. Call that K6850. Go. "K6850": 5510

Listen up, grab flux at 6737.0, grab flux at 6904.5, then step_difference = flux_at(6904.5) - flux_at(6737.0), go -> -2.9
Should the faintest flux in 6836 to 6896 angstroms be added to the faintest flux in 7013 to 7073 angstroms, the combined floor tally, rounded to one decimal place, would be 85.5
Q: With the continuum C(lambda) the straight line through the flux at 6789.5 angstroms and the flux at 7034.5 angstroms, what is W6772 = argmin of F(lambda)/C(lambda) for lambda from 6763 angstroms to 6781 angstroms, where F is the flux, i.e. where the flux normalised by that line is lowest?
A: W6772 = 6767.0 angstroms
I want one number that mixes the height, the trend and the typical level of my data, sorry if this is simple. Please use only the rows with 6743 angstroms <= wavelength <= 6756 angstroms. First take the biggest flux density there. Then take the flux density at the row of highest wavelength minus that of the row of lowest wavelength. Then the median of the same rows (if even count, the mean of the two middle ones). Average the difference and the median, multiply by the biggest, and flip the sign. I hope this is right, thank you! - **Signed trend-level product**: -1068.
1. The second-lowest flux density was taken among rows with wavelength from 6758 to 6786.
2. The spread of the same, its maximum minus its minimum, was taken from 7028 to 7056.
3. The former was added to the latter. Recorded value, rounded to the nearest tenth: 46.6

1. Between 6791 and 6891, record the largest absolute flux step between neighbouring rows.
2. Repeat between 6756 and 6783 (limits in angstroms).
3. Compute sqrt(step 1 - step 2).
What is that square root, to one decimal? 1.2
